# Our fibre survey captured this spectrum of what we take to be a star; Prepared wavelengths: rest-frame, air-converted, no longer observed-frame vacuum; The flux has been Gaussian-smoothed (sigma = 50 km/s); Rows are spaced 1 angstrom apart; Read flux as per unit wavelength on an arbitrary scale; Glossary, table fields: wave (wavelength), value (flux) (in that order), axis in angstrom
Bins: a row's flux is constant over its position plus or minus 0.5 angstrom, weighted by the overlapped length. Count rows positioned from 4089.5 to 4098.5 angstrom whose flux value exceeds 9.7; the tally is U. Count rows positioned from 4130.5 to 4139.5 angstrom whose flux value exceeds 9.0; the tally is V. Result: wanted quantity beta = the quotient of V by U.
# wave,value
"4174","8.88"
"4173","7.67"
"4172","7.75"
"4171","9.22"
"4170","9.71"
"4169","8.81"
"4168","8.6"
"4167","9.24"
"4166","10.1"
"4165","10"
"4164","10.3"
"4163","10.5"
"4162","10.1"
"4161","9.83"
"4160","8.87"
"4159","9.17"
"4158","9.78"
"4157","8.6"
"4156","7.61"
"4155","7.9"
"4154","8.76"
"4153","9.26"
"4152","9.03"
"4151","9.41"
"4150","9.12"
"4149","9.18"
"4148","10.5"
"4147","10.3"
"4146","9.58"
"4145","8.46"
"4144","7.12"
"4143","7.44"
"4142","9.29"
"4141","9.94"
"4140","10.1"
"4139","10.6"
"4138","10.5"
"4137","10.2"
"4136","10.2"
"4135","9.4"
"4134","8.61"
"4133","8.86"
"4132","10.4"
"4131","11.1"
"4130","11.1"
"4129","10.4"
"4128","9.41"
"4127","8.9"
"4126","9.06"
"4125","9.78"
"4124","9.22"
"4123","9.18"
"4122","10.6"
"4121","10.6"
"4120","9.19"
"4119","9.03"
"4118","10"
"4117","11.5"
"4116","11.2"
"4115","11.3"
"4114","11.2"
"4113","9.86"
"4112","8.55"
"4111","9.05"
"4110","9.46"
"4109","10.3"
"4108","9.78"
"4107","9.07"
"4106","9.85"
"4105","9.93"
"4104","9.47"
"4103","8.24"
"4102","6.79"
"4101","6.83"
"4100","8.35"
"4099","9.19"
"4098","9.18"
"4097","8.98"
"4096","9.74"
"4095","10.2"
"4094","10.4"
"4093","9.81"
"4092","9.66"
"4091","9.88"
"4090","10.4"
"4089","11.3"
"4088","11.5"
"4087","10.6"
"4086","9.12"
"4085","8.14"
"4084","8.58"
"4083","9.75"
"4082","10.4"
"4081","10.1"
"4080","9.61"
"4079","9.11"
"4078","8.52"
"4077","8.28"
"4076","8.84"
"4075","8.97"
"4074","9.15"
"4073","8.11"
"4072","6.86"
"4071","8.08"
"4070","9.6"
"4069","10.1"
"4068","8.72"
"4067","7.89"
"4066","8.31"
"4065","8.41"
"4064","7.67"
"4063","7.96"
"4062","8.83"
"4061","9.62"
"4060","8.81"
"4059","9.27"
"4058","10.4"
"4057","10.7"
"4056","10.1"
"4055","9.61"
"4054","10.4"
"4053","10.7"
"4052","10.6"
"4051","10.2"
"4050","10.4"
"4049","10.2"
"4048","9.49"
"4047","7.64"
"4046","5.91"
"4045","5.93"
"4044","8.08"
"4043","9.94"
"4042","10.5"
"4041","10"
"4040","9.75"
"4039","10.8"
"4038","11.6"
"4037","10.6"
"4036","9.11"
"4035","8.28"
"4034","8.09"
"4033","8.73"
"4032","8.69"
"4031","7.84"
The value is 1.2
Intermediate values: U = 6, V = 7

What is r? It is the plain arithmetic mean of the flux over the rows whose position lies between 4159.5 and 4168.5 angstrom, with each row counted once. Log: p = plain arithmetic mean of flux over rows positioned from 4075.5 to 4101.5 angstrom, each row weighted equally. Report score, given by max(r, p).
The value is 9.7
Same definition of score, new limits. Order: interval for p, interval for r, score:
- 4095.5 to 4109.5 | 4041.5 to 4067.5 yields 9.1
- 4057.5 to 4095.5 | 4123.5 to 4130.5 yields 9.7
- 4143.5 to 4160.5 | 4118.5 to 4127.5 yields 9.5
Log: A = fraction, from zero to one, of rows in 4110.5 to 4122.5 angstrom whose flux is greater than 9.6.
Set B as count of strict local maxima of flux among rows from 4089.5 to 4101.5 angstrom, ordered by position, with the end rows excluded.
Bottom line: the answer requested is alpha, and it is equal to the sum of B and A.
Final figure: 2.67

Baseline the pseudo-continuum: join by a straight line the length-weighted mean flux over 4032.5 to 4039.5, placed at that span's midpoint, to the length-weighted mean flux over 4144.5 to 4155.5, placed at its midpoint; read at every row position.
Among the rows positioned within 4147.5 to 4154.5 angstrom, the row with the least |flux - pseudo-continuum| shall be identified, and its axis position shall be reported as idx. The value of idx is 4153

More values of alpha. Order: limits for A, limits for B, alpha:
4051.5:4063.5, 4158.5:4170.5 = 2.67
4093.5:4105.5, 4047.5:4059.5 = 3.33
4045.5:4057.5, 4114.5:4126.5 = 2.75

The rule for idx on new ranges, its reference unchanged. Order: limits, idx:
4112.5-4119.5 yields 4119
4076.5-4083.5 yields 4080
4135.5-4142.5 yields 4142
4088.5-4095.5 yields 4092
